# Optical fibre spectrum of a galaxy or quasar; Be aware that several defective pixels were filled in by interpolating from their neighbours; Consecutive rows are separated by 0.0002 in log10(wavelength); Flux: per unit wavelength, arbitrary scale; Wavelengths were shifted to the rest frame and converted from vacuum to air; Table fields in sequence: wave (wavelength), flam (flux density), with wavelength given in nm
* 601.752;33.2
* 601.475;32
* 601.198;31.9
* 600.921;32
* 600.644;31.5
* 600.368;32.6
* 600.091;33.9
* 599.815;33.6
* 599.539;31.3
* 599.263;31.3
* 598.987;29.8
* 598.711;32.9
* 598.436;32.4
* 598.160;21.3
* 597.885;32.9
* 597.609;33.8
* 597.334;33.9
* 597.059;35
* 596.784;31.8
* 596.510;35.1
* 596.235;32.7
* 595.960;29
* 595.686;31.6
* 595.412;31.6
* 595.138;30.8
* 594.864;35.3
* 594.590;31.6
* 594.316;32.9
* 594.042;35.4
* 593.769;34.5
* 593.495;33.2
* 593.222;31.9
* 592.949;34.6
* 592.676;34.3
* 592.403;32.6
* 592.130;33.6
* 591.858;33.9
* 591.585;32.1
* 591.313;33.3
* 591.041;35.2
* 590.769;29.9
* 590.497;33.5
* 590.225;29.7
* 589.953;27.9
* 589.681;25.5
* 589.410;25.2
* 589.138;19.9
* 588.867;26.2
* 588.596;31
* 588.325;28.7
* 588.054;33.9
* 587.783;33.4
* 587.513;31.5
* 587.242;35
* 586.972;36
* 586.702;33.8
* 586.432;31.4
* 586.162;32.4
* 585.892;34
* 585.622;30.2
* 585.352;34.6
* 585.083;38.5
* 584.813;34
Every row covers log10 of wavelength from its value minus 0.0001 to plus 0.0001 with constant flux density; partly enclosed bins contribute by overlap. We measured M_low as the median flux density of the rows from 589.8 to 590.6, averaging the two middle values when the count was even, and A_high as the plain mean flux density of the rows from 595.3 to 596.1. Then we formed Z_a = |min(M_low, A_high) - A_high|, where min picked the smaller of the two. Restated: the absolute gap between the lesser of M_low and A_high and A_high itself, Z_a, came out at 1.0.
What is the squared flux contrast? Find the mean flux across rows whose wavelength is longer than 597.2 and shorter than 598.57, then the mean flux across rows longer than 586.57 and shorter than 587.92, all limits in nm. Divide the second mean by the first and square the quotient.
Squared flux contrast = 1.21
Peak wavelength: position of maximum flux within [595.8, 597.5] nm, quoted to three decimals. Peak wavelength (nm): 596.510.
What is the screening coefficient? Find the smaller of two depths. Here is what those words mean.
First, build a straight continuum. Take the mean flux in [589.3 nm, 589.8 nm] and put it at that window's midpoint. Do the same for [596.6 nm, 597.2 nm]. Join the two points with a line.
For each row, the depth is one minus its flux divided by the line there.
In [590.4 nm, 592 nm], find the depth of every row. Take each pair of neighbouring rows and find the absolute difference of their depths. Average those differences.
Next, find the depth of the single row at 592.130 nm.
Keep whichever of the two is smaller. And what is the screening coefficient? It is -0.19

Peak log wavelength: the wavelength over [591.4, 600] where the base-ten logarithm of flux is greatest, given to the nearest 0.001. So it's 594.042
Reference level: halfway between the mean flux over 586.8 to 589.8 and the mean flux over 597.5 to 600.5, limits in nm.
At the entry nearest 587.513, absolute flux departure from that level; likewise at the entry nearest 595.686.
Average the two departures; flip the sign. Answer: -1.0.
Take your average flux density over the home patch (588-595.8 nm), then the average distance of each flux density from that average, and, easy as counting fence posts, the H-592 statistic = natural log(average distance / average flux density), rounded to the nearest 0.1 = -2.5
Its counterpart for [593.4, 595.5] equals -3.1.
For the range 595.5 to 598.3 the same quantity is -2.5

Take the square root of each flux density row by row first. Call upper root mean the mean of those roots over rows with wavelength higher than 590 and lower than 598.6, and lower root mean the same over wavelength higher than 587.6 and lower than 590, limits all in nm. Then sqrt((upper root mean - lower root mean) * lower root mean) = 1.5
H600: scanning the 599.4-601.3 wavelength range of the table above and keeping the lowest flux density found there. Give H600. 31.3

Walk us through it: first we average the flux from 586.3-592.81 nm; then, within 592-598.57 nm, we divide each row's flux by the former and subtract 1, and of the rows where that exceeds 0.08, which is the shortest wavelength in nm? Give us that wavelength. 592.676 nm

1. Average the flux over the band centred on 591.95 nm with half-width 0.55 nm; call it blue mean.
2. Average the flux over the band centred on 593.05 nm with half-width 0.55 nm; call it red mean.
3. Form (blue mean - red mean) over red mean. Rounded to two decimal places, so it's -0.01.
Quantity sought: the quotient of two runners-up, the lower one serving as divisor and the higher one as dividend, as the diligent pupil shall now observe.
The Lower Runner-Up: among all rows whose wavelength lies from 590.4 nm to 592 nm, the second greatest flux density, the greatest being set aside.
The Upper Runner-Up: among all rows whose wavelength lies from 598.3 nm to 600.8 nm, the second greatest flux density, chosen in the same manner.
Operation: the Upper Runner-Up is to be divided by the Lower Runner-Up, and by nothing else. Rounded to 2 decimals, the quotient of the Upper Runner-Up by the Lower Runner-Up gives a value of 0.99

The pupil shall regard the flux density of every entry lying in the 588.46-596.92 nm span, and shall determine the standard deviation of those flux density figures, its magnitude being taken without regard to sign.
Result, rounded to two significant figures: 3.5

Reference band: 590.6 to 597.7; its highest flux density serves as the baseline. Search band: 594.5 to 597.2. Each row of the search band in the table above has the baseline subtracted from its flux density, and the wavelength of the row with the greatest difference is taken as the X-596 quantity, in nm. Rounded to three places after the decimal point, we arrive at 594.864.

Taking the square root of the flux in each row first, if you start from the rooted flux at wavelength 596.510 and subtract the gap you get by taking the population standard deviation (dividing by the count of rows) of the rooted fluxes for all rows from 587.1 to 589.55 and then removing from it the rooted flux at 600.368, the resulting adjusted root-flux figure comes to 11.2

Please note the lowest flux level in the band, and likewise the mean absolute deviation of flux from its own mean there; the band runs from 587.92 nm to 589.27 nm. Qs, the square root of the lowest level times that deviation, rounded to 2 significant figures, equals 8.8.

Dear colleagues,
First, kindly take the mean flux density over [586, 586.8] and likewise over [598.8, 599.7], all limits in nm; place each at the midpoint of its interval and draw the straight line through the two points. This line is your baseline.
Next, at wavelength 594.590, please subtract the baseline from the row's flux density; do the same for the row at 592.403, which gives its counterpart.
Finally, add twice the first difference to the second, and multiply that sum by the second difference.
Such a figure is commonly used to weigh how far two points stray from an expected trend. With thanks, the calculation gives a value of 1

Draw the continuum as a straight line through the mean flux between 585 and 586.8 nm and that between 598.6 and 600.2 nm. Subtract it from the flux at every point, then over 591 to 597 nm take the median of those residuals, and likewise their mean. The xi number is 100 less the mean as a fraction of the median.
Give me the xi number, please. 99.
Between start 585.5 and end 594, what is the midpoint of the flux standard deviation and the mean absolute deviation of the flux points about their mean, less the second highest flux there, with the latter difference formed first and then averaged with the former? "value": -14.5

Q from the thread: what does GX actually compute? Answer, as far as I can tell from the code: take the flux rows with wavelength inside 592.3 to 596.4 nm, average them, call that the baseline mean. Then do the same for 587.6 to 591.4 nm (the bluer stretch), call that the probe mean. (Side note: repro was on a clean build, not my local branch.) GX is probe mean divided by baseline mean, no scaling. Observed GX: 0.90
